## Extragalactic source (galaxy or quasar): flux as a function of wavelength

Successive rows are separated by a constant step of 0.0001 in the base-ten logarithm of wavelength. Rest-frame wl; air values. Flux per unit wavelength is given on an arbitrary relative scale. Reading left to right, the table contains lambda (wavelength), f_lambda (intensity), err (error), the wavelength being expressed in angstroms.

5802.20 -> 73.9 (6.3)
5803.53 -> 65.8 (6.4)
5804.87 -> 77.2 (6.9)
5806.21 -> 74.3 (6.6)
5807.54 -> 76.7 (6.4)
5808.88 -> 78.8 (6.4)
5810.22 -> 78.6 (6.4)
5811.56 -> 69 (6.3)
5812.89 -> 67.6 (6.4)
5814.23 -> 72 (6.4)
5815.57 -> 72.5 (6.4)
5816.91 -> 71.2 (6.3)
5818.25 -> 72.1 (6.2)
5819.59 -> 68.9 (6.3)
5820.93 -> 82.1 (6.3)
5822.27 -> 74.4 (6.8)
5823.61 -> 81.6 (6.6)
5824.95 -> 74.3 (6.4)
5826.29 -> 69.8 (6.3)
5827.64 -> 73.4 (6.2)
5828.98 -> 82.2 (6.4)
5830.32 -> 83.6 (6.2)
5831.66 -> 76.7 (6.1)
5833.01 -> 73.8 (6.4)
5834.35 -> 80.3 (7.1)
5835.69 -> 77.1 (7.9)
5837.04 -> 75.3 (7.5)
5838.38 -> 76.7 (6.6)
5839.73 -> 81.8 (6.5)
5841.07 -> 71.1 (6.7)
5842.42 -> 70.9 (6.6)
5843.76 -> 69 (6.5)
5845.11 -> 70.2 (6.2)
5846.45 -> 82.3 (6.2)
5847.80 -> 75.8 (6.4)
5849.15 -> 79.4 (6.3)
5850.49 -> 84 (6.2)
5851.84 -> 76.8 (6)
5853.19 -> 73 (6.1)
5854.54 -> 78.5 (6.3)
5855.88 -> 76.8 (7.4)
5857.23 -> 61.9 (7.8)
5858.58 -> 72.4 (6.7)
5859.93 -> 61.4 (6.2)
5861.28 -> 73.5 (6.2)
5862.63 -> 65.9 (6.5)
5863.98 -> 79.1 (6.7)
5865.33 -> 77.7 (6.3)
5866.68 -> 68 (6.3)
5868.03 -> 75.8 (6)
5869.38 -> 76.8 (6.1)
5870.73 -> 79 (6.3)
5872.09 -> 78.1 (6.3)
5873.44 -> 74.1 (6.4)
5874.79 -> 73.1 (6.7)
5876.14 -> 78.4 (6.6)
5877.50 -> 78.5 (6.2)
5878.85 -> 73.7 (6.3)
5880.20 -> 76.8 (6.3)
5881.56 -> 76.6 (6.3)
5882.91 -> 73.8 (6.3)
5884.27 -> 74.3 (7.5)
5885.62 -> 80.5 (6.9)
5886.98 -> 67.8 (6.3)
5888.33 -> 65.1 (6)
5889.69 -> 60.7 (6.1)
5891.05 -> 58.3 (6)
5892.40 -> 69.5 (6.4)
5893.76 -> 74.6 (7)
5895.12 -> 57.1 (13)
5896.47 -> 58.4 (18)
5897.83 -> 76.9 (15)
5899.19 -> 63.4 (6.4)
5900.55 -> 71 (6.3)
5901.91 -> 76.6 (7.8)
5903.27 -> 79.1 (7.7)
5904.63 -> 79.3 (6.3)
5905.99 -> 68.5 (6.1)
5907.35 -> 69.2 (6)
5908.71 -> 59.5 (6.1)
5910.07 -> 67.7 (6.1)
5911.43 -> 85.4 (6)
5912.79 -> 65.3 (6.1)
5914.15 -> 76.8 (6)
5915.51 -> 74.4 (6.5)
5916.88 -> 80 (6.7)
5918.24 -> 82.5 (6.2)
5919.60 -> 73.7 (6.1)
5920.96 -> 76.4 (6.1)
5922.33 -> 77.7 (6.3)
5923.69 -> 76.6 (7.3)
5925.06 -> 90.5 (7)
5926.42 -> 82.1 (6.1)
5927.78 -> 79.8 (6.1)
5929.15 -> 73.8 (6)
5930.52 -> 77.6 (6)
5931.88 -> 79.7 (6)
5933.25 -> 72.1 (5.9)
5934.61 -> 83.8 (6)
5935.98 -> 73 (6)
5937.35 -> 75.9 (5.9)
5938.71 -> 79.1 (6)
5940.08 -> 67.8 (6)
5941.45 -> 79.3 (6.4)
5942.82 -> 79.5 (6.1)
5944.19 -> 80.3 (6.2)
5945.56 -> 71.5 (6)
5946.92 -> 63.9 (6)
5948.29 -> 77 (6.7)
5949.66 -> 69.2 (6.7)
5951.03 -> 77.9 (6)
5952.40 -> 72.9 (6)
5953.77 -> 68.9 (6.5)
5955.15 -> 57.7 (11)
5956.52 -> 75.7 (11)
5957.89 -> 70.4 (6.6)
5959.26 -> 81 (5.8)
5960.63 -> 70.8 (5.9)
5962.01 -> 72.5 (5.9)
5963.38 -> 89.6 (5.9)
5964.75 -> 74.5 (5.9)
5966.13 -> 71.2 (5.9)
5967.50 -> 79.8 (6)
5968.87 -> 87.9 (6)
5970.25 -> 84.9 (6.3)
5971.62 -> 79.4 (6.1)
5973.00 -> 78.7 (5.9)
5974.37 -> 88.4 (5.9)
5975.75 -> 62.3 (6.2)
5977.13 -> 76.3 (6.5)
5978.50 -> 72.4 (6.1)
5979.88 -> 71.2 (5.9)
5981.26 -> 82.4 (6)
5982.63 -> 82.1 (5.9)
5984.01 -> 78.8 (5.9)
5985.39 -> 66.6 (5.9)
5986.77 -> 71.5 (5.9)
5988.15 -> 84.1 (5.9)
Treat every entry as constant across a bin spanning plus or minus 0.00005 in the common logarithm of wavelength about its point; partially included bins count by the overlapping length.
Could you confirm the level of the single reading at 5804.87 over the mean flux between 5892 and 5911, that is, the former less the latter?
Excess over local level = 8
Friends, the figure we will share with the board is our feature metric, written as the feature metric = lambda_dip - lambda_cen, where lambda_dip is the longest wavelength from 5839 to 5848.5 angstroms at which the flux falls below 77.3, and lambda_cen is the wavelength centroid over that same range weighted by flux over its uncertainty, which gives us 4.0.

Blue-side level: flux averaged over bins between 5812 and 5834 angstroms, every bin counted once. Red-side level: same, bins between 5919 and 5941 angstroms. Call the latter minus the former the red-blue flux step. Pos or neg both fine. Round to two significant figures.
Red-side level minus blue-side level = 2.7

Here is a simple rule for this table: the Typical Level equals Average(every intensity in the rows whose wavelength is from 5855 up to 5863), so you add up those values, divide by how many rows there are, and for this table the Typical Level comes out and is 69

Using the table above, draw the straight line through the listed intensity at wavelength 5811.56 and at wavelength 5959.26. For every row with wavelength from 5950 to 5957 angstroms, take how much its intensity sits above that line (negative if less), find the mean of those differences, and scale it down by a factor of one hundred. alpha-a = -0.10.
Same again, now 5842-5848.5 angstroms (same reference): 0.02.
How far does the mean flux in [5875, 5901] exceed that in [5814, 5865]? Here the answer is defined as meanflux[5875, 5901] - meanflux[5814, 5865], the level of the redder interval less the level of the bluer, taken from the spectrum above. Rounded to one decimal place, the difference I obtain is -4.5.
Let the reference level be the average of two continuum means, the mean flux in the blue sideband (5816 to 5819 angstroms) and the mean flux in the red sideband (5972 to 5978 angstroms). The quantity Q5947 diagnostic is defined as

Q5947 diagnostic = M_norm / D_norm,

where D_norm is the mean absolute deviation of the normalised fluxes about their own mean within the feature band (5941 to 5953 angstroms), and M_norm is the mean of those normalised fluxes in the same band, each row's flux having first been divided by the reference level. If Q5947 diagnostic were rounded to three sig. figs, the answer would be 16.0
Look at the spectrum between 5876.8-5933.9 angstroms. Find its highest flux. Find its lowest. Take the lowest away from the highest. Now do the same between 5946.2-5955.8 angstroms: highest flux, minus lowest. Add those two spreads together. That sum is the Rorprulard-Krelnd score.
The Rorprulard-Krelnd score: 54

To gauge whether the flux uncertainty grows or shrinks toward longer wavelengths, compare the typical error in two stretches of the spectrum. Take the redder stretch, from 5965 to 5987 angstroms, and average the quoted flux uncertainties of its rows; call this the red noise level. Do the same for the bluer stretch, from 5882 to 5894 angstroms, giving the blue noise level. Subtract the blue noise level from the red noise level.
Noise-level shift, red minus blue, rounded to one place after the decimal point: -0.5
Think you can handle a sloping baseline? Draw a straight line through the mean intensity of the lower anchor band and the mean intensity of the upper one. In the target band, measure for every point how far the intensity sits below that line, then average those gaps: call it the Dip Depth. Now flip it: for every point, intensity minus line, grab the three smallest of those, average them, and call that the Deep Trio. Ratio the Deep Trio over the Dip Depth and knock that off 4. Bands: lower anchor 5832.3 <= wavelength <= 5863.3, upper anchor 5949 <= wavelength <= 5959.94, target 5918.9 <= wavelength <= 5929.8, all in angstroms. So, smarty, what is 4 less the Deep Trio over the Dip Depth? 4.34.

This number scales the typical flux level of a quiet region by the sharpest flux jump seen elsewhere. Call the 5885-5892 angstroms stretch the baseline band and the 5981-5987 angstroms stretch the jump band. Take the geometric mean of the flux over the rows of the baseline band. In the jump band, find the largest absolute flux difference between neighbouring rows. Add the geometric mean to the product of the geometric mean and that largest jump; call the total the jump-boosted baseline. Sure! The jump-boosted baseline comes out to 872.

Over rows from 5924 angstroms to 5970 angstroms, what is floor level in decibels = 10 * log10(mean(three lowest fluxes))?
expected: 18.0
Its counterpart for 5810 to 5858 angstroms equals 18.2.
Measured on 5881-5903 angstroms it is 17.6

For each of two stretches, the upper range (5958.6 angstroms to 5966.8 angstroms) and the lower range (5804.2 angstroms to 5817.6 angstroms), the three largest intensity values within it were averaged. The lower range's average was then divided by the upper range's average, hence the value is 0.96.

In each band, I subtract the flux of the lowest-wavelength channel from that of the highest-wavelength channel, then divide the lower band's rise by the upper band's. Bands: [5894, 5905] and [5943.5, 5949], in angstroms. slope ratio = -6.7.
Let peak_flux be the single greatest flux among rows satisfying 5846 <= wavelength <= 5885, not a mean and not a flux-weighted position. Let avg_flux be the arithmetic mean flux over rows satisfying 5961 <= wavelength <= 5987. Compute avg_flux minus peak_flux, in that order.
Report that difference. -6.6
